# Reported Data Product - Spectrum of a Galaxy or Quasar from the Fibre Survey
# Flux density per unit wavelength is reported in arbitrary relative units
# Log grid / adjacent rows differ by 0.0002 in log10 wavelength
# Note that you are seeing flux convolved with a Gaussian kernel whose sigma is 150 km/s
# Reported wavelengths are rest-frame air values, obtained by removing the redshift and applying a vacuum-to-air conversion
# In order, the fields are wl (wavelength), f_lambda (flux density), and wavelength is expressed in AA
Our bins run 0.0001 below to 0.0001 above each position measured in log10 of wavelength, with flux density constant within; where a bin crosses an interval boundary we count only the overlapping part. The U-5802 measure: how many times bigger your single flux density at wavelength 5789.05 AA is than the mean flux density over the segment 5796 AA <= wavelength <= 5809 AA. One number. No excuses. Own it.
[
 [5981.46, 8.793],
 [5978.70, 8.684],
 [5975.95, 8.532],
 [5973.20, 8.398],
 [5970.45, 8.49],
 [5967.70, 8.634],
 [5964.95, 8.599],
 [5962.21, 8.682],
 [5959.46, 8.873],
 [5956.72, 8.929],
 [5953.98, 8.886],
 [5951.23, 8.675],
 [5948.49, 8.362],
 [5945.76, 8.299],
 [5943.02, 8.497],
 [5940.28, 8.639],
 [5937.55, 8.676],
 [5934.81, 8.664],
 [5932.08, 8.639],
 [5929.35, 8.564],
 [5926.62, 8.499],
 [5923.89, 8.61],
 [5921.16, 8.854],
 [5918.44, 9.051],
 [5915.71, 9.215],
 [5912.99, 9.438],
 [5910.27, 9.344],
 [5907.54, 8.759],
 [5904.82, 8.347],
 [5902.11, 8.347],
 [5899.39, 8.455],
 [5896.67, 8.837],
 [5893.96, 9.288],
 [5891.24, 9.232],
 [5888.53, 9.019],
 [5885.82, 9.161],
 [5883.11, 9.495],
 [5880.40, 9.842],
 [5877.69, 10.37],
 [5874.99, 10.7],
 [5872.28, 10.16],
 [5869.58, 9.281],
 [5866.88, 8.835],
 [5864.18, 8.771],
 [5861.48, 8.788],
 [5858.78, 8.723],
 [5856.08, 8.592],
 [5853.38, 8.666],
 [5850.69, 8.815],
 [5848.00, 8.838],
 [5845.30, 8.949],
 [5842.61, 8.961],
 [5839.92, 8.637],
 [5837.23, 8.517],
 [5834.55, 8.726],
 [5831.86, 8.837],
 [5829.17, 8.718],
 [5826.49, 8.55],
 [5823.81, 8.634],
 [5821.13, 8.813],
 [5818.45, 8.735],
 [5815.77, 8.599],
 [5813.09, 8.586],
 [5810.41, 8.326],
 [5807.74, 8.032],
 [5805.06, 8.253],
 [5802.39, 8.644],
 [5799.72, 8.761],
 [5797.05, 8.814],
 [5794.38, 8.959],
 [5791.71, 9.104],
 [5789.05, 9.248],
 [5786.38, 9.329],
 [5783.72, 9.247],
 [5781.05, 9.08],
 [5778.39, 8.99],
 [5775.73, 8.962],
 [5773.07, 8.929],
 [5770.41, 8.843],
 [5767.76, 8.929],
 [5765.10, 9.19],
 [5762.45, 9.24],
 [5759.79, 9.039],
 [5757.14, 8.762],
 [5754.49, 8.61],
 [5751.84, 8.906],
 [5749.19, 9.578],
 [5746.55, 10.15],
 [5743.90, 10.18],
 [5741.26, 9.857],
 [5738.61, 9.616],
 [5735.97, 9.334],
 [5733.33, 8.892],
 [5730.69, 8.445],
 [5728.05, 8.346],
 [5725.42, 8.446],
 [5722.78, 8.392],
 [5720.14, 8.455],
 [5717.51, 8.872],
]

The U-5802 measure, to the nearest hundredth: 1.09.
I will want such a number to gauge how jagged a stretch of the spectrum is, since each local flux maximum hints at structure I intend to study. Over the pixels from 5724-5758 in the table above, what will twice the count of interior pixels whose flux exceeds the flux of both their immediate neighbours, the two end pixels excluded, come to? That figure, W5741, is 2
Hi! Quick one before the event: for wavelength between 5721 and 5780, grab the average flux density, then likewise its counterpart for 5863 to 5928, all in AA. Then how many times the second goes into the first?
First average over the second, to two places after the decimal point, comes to 0.99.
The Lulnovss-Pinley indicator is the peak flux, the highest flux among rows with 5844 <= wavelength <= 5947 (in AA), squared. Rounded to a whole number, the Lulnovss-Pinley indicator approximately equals 114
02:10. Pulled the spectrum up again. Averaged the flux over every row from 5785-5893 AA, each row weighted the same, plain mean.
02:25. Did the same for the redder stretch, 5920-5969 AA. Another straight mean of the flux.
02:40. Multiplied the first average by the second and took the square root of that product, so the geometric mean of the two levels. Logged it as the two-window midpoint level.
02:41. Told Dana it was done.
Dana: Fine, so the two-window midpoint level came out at 8.80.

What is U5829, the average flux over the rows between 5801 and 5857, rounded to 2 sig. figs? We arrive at 8.6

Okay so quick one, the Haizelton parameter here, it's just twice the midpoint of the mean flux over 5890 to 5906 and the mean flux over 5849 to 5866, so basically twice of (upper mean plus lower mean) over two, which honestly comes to 17.5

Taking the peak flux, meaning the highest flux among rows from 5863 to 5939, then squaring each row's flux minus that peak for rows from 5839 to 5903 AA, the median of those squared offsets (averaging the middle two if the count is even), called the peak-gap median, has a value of 3.3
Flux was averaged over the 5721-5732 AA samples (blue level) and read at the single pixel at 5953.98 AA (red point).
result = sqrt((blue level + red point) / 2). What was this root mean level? 2.94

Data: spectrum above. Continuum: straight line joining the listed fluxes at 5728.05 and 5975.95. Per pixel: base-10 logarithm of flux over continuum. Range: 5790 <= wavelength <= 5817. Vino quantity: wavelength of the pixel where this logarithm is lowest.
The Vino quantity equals 5807.74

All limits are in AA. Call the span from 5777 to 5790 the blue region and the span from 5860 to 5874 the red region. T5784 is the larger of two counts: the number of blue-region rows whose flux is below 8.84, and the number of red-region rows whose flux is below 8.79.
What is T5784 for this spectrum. 2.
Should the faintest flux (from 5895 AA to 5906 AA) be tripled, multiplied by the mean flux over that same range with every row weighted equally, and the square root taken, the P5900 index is 14.6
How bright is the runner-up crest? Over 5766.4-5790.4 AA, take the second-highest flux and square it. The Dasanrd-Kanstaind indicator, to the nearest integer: 86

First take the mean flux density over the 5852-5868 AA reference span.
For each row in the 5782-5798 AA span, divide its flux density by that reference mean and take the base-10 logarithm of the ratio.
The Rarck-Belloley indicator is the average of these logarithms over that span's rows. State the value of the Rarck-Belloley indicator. 0.019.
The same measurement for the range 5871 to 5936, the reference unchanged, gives 0.018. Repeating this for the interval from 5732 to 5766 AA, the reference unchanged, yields 0.029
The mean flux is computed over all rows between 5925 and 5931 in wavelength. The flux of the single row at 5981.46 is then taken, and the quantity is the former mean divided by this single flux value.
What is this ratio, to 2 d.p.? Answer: 0.97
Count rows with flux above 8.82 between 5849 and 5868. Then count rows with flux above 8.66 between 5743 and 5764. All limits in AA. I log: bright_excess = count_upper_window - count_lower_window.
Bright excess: -6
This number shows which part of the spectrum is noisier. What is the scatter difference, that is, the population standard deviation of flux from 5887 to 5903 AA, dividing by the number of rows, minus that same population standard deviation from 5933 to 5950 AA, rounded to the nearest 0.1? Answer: 0.2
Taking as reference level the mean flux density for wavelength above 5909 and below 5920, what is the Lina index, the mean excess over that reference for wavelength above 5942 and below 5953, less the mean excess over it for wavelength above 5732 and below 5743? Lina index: -1.0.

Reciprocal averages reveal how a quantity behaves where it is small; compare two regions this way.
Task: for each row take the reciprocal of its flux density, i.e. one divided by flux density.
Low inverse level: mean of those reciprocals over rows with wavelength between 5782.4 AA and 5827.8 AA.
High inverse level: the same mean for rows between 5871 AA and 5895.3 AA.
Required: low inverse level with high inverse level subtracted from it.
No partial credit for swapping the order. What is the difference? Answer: 0.011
